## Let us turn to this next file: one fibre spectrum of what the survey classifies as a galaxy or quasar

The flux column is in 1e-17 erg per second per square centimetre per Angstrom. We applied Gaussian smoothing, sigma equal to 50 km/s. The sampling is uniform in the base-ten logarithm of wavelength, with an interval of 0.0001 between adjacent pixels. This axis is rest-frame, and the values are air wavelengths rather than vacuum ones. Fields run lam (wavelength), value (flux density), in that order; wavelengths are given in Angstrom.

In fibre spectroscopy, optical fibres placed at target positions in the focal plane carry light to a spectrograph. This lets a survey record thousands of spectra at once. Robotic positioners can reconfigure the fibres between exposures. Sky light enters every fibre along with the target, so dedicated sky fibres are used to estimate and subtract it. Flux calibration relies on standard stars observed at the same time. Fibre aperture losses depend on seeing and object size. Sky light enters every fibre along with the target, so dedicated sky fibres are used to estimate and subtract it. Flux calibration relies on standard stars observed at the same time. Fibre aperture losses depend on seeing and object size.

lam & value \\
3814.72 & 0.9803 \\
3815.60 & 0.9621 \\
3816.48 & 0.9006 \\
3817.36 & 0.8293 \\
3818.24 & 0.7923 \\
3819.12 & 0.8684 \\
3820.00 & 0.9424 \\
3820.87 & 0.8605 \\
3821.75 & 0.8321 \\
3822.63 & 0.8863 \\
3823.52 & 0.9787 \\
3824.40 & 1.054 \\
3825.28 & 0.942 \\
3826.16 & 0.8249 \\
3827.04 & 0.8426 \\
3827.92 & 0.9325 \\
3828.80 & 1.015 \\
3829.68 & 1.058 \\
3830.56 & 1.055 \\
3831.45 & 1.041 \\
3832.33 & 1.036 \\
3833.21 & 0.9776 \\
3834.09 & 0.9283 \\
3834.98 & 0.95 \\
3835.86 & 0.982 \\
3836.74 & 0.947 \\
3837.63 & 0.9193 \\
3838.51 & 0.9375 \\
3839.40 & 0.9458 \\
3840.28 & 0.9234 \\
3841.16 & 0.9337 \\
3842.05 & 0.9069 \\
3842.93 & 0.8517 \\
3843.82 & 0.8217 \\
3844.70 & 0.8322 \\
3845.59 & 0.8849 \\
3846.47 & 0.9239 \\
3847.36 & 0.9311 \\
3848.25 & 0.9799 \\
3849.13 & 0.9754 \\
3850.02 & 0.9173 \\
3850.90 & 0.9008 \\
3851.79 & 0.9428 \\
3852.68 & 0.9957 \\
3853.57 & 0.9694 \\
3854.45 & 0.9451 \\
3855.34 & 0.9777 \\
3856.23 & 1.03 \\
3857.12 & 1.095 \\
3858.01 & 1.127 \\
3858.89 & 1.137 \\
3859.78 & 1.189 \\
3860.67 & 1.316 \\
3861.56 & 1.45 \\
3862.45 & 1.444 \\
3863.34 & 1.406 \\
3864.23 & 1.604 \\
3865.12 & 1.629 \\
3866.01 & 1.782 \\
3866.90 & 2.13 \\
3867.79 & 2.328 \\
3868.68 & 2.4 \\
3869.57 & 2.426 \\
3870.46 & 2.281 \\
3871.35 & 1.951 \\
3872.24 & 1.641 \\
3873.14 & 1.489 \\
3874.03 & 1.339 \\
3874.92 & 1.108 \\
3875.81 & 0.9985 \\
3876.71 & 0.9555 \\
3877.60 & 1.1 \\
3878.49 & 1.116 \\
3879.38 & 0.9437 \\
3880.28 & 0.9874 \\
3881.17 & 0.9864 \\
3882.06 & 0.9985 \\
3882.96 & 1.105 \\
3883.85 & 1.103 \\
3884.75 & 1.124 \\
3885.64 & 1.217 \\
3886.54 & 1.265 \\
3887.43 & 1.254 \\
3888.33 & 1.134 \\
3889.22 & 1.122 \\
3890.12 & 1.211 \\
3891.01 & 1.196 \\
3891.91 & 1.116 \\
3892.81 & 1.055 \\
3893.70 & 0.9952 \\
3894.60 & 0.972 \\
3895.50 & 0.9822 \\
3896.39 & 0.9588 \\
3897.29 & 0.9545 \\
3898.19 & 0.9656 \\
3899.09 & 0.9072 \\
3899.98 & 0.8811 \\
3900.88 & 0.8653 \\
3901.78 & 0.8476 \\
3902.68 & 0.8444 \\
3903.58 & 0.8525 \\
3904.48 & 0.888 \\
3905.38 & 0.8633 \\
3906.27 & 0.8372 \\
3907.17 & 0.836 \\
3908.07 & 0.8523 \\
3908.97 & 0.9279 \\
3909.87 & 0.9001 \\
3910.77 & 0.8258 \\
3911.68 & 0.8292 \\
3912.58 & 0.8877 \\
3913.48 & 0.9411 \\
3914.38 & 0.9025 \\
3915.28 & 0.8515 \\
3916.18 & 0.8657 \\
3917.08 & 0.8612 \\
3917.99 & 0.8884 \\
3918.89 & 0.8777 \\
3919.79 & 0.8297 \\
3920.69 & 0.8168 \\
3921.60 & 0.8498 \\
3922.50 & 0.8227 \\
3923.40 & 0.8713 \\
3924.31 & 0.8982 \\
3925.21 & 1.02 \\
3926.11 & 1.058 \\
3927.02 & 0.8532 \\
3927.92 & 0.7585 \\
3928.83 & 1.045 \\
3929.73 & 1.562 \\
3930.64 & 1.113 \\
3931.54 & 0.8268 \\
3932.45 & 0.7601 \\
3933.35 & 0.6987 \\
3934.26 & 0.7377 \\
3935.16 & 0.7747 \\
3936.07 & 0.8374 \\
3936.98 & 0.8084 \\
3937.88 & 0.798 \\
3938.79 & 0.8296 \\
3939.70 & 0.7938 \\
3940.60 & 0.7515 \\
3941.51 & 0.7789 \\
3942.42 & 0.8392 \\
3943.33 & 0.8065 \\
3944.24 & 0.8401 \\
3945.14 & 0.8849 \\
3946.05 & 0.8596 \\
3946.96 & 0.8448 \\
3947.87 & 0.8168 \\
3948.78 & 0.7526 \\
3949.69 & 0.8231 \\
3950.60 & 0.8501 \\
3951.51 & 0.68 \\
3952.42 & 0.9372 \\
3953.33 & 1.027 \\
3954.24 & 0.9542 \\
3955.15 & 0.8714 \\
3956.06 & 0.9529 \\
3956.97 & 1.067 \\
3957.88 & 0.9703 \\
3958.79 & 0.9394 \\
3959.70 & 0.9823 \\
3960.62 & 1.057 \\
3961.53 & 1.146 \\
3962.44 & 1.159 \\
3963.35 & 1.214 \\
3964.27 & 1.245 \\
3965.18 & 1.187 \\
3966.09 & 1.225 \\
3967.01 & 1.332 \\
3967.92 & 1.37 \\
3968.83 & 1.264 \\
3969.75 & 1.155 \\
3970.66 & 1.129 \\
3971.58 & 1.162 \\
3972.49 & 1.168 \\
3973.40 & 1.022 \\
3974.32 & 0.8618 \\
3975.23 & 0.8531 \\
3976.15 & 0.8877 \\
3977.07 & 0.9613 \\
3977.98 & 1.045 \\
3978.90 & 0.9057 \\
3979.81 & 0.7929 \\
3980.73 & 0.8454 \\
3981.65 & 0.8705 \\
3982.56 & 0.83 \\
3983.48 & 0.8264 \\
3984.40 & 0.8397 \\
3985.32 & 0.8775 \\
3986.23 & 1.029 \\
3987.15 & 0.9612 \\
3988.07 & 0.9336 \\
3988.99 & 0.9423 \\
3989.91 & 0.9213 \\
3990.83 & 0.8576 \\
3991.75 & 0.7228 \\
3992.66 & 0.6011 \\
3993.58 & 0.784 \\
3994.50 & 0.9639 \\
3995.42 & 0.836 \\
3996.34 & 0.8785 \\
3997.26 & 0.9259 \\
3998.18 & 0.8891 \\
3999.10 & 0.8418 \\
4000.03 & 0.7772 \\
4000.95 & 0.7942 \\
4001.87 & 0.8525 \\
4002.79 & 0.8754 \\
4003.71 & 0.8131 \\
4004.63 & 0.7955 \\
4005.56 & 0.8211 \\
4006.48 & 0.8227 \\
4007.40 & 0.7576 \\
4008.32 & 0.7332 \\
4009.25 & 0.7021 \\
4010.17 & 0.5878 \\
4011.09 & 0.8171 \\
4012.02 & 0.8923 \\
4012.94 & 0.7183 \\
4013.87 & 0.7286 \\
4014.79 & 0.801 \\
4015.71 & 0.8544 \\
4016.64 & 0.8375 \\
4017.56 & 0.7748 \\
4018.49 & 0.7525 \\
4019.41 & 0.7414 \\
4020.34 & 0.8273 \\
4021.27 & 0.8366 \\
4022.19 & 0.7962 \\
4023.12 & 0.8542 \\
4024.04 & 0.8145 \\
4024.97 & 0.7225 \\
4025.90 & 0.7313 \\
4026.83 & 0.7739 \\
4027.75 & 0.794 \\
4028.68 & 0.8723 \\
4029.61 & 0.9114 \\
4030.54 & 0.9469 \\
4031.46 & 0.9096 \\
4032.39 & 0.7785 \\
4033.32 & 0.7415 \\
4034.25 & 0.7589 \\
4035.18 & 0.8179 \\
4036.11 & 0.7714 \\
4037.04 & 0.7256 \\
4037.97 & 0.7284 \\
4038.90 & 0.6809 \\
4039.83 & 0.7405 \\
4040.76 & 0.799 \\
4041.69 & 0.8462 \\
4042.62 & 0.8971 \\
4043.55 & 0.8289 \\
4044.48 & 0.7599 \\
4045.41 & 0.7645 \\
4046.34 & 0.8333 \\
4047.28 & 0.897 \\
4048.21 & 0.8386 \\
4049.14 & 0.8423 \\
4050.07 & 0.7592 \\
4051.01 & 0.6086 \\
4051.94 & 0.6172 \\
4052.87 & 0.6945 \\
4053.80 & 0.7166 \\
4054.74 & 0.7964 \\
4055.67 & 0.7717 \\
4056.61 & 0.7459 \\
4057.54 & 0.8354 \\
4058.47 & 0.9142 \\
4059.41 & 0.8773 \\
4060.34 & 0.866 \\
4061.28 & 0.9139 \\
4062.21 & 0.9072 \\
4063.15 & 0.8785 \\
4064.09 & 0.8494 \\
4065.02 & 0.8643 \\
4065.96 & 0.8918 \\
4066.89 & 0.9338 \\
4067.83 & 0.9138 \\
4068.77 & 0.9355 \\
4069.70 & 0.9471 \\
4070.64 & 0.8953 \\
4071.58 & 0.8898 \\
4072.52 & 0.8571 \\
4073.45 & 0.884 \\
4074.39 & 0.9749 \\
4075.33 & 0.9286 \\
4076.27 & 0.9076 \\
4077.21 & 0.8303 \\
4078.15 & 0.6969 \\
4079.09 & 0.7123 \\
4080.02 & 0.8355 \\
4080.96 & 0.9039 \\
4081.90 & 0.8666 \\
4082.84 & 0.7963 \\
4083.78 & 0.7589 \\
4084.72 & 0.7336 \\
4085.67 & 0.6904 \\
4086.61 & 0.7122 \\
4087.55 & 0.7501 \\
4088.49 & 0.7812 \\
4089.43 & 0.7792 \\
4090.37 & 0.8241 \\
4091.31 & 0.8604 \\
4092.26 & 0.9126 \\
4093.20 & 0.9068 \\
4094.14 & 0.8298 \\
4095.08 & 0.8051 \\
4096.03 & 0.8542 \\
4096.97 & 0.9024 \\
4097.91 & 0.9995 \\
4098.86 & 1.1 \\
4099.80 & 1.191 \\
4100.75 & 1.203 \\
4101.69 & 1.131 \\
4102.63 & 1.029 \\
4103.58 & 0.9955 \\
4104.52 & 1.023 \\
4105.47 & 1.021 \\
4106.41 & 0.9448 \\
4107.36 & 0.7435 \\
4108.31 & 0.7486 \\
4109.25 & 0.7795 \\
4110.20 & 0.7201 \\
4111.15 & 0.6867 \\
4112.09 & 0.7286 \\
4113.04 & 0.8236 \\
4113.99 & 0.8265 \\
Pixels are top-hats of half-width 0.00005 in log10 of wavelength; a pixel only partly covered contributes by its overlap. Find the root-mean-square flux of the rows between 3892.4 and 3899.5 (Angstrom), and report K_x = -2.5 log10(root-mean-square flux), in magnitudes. 0.03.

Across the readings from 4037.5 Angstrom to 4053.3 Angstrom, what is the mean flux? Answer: 0.77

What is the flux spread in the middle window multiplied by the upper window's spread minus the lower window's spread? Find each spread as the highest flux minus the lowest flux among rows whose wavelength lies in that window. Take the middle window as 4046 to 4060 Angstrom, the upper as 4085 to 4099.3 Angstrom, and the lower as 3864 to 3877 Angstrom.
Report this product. -0.32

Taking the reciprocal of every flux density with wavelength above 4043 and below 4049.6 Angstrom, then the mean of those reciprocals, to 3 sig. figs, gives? 1.22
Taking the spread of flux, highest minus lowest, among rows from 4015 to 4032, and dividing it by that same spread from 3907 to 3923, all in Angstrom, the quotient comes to 1.8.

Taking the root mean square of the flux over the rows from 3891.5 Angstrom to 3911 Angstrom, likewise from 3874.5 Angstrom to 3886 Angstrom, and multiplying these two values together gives 1.0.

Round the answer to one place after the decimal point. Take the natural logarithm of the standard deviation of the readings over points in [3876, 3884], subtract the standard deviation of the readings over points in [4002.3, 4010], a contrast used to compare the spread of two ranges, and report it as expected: -2.7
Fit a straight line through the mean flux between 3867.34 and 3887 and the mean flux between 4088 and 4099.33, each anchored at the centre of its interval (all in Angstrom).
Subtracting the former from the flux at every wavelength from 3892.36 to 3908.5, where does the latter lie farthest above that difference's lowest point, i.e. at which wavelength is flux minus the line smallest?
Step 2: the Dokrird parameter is 3902.68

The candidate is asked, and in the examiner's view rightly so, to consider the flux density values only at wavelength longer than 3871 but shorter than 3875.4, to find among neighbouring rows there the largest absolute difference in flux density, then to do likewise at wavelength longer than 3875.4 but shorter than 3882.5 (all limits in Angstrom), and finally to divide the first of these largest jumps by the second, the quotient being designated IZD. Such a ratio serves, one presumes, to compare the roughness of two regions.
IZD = 1.8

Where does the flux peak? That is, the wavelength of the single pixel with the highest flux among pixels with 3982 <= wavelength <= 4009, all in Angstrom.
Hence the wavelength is 3986.23 Angstrom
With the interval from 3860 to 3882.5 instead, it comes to 3869.57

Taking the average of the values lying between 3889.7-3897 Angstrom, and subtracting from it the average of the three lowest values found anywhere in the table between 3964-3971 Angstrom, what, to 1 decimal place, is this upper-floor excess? -0.1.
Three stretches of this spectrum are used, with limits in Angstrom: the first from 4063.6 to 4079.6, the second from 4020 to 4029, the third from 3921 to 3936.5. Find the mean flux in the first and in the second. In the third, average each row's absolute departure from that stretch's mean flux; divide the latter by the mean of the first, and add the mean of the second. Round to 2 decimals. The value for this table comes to 0.97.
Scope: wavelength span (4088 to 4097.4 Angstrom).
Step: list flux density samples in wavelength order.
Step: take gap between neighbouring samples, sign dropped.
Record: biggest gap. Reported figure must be 0.08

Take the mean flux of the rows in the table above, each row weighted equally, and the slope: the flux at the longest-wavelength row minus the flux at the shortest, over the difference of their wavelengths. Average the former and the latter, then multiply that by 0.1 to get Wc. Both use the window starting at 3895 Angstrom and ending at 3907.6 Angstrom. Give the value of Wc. 0.0440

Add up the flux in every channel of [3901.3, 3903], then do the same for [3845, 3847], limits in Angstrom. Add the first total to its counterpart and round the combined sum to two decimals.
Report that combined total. 3.50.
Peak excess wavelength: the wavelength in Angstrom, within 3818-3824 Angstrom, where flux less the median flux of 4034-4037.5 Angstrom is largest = 3823.52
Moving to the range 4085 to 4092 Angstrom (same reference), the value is 4091.31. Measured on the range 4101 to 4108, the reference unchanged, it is 4101.69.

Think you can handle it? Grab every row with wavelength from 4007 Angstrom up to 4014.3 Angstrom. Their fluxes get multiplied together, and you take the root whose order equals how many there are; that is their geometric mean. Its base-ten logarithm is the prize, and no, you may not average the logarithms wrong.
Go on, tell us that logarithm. -0.13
